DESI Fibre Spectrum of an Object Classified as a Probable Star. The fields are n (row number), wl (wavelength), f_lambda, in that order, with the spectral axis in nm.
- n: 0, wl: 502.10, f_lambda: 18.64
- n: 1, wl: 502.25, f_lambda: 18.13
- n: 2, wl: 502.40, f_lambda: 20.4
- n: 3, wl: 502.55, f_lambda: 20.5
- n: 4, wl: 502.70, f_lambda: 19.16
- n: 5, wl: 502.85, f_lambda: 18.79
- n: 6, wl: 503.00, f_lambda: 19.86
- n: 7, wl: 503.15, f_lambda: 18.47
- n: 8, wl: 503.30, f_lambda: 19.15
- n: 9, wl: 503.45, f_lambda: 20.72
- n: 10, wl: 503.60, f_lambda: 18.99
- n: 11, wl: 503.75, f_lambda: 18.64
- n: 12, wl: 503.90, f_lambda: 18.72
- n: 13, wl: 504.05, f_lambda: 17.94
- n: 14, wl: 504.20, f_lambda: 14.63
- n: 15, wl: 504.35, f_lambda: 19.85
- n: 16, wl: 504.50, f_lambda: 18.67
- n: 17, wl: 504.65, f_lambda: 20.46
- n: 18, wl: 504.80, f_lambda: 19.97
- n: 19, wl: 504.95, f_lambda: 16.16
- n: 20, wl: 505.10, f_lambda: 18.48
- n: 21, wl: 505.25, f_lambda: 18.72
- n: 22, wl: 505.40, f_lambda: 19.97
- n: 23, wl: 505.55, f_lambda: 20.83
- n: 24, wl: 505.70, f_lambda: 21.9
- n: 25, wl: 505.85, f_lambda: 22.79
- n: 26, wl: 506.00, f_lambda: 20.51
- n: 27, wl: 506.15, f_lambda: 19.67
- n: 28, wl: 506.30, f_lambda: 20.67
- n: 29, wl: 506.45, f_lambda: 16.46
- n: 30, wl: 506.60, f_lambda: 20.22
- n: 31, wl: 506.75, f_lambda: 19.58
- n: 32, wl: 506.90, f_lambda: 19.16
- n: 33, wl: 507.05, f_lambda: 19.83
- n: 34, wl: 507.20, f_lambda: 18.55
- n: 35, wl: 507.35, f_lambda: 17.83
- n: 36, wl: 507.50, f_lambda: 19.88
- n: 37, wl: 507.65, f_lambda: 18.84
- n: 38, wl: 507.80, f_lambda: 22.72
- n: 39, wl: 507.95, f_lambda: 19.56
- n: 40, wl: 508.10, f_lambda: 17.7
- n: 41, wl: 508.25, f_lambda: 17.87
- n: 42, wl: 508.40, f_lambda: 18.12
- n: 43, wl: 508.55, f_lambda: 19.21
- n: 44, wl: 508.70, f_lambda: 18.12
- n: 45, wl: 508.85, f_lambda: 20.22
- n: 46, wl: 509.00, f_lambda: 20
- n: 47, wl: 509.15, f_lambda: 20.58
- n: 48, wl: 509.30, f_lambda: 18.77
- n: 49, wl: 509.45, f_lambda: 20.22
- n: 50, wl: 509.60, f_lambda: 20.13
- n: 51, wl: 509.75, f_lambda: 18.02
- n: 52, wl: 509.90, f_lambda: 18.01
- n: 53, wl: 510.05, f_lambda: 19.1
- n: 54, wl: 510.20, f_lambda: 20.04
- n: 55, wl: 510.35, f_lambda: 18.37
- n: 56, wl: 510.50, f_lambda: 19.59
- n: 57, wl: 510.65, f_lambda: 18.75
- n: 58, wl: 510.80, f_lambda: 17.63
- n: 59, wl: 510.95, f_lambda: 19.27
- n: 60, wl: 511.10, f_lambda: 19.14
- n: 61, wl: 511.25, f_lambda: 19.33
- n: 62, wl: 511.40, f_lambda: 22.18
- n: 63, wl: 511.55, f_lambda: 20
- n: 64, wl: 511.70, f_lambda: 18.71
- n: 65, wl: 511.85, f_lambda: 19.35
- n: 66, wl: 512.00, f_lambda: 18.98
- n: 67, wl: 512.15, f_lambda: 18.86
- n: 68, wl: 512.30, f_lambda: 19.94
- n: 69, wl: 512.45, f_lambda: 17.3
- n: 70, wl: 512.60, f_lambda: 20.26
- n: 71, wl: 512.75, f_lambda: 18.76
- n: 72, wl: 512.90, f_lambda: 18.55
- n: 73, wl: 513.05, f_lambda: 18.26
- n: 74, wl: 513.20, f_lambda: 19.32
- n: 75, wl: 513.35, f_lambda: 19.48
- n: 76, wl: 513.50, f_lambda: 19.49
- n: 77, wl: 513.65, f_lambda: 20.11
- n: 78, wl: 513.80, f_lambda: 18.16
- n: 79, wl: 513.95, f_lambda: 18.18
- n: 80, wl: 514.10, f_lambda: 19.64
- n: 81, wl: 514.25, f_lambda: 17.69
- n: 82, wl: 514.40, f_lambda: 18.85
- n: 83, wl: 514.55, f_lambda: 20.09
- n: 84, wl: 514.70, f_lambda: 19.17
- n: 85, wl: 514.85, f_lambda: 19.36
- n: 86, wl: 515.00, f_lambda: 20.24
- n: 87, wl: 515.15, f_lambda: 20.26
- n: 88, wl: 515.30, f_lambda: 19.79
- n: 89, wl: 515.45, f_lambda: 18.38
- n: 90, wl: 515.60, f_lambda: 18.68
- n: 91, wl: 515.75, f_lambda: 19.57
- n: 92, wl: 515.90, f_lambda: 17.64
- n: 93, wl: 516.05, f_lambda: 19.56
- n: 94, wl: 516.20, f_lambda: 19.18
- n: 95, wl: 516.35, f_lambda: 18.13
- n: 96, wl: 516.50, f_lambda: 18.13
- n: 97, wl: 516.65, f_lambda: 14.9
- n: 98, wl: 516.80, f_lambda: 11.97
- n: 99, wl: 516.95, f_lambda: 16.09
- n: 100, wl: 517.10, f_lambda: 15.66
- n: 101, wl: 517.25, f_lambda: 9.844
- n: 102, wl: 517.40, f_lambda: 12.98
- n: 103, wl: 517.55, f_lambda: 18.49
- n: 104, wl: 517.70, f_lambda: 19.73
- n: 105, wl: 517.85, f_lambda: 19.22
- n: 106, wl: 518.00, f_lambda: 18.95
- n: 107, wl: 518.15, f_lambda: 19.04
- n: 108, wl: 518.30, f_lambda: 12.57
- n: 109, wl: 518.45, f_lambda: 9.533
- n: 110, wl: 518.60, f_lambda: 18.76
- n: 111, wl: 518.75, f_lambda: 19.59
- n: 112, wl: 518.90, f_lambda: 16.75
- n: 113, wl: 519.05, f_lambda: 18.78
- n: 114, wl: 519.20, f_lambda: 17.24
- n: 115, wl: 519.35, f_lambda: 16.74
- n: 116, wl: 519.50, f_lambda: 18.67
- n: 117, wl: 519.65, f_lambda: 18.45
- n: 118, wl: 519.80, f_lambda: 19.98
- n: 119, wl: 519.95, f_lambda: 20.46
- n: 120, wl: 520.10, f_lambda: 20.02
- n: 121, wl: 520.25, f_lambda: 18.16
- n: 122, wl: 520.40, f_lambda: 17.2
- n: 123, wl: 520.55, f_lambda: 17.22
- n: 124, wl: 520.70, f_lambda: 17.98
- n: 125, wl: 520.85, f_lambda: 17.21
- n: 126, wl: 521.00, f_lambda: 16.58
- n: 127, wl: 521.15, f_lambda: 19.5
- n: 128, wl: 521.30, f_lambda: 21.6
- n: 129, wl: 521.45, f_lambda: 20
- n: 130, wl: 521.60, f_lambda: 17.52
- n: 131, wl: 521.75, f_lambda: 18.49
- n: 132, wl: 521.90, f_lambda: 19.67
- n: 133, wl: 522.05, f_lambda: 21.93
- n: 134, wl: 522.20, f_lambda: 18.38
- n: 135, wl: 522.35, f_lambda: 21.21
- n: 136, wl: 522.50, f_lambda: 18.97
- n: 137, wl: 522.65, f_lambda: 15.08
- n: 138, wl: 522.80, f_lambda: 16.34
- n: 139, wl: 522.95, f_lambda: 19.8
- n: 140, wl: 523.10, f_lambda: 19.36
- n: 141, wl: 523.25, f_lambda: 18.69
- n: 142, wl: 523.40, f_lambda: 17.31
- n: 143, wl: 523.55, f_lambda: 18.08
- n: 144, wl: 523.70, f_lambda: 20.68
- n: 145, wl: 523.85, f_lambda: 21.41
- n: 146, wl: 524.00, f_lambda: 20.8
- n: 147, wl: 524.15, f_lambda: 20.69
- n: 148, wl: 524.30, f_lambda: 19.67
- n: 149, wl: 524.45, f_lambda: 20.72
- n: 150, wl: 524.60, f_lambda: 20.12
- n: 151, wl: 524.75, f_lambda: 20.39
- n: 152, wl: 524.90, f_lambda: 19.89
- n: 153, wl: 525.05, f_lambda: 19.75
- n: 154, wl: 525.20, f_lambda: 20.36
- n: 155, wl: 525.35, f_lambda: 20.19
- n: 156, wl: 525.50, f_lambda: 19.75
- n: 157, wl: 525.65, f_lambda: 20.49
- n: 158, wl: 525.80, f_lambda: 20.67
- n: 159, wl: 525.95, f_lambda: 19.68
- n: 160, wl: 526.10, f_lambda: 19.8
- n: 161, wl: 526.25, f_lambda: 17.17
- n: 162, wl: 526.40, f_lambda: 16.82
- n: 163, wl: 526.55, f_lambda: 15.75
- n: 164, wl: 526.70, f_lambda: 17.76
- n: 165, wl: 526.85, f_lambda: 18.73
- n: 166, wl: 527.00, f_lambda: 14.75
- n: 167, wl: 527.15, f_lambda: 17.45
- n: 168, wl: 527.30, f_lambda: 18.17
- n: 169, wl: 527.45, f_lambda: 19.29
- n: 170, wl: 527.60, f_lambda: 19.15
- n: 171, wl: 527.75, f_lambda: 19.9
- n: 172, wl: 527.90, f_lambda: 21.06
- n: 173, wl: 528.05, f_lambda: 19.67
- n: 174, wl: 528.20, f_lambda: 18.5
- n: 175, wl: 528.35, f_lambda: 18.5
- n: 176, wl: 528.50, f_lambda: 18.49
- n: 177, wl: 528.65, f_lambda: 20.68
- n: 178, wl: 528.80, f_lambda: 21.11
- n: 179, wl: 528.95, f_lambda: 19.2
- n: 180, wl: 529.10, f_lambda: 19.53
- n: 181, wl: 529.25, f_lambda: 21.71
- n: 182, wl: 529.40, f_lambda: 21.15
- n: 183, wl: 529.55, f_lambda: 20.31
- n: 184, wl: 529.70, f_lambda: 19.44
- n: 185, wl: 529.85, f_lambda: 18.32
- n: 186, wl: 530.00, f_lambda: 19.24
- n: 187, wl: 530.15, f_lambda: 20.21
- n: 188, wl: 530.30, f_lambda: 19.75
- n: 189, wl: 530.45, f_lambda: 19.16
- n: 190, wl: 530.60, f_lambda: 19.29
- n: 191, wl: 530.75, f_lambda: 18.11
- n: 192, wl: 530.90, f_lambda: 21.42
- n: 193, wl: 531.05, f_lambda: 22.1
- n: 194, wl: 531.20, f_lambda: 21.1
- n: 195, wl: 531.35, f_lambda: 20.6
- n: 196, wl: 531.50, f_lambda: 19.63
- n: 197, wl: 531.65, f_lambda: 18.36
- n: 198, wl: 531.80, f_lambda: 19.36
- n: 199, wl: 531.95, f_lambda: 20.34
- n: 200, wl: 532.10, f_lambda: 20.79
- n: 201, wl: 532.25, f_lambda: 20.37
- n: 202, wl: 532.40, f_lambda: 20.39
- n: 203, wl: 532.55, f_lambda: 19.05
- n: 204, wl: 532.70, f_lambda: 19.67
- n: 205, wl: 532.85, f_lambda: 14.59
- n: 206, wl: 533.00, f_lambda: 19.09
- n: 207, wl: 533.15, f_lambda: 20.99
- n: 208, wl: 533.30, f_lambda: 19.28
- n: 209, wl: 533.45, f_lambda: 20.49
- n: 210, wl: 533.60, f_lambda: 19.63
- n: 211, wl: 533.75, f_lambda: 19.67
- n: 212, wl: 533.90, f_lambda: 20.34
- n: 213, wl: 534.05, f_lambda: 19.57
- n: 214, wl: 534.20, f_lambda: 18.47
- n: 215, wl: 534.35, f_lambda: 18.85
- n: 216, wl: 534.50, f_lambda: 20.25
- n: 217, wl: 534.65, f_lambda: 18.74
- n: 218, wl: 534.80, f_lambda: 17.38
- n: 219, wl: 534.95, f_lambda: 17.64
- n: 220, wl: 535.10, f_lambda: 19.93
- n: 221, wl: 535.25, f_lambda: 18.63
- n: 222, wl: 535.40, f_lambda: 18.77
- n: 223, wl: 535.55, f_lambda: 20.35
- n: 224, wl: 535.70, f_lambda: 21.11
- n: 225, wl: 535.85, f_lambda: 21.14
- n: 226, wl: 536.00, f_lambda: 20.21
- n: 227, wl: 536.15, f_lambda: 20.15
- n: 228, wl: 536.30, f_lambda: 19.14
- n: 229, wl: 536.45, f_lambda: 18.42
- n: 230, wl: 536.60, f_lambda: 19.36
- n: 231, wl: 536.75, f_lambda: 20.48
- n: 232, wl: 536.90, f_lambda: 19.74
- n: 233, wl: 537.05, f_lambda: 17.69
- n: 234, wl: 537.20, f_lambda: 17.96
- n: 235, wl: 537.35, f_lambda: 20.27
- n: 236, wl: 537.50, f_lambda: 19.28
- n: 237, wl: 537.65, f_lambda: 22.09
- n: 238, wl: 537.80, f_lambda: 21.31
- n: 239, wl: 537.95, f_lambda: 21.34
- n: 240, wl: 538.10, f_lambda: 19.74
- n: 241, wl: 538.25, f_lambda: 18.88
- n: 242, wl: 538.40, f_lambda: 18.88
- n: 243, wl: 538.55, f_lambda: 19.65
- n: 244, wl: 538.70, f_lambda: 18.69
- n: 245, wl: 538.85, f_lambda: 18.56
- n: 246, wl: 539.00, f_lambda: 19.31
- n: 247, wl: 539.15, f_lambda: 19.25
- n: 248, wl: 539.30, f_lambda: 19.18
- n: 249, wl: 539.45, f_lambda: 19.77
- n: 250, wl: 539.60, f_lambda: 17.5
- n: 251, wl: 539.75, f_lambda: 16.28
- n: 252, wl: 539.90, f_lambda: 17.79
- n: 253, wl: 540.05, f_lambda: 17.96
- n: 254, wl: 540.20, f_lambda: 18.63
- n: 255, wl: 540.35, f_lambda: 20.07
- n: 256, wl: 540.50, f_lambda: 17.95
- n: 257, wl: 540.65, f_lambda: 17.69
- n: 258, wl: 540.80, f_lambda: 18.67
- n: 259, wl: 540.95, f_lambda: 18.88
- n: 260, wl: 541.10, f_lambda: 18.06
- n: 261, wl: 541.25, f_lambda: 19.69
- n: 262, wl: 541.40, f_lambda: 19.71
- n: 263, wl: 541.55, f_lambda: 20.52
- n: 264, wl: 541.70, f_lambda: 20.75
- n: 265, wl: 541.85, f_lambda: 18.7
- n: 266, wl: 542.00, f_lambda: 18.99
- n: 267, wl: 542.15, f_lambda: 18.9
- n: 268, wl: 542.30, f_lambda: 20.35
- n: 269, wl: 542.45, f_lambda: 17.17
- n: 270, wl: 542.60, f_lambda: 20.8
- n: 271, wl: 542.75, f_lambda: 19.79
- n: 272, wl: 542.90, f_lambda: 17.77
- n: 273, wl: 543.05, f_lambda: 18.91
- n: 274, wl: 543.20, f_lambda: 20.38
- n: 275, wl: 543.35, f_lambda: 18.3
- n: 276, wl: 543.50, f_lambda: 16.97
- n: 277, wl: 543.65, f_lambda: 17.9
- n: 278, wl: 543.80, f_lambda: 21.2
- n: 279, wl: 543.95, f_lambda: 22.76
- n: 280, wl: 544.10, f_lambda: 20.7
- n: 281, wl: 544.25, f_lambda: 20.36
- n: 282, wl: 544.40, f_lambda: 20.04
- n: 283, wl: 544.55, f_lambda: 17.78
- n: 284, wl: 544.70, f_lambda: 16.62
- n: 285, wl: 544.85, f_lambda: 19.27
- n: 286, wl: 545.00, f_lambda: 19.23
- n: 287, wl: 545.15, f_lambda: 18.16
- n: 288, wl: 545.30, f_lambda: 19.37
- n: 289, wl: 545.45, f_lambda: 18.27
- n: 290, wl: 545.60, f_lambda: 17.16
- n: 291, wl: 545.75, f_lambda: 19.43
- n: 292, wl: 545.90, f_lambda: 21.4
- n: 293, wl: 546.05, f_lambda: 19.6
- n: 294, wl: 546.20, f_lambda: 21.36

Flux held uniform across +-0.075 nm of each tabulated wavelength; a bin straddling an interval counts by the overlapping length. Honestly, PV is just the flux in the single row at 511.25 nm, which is 19.33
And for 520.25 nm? 18.16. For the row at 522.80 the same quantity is 16.34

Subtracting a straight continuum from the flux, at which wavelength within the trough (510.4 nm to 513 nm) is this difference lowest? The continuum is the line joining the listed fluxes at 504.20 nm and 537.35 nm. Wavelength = 512.45 nm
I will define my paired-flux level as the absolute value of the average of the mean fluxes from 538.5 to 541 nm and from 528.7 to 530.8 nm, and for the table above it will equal 19.2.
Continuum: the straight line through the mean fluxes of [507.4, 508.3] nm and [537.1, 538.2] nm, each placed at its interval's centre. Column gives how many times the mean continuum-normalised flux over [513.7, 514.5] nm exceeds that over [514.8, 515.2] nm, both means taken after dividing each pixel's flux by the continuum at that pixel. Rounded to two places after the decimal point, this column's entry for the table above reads 0.93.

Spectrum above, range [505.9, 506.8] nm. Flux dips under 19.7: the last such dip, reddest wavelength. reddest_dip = 506.75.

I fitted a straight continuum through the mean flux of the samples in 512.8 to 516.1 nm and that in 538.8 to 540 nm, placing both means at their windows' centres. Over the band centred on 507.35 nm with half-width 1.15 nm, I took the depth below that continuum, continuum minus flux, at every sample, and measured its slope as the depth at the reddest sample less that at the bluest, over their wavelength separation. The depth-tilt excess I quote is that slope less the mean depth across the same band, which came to 1.0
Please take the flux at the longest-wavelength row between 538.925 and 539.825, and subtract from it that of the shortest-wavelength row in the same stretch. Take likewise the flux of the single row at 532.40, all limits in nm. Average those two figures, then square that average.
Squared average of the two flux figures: 75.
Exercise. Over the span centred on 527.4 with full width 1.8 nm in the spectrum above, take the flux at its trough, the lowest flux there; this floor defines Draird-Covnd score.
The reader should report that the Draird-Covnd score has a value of 14.75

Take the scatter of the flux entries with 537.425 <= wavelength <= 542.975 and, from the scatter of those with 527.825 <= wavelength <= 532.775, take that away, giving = -0.2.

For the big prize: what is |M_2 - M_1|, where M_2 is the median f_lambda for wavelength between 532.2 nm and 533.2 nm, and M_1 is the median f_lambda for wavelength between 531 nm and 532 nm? 0.67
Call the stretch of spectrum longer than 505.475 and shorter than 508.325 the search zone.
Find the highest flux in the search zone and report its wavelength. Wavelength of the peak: 505.85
